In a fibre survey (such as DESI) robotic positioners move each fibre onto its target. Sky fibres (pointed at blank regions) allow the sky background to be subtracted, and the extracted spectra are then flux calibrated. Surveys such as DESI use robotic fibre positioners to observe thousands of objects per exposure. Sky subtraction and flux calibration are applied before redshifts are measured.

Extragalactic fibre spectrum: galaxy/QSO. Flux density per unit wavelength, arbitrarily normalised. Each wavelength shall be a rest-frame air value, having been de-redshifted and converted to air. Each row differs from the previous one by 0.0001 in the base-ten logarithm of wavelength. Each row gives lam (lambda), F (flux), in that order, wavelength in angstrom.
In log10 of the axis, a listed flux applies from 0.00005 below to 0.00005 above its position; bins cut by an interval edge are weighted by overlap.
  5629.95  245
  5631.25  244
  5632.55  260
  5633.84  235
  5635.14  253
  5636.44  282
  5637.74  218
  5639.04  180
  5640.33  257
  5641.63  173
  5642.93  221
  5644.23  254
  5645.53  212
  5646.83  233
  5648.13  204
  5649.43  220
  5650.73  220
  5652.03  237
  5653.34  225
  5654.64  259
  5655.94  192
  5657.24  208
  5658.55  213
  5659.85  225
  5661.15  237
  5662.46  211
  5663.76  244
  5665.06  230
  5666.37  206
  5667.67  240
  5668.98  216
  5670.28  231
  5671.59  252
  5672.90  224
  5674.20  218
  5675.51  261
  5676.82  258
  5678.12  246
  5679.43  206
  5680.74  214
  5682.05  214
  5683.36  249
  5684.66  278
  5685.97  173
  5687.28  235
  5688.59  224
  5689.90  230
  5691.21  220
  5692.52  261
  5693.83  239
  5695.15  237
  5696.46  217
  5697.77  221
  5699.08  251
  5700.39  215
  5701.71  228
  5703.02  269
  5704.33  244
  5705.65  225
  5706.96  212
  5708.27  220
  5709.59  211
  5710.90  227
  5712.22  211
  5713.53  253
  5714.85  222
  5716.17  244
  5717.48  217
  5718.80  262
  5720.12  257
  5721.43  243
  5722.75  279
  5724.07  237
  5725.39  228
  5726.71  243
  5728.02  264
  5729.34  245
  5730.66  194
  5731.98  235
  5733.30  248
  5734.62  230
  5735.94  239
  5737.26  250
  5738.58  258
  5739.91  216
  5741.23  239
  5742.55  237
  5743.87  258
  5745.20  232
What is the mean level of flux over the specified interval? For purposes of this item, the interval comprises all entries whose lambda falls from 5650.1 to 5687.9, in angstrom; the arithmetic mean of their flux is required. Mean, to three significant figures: 228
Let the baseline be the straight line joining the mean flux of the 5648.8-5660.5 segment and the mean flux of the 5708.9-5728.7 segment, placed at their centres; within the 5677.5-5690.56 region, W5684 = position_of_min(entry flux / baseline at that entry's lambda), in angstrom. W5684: 5685.97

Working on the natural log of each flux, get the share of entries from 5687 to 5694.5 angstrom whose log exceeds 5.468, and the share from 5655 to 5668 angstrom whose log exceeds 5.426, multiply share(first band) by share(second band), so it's 0.133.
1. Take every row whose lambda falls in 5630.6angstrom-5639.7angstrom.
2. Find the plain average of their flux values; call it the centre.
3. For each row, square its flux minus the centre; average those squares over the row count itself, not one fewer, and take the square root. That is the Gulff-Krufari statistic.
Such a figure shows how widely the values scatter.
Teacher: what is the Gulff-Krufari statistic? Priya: 30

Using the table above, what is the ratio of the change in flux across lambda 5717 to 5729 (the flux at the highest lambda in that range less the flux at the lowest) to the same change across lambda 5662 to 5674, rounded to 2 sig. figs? 3.6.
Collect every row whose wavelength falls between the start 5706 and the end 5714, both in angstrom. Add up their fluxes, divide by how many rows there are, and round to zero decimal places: 222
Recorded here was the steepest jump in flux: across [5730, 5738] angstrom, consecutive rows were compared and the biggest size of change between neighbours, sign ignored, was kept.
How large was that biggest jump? 41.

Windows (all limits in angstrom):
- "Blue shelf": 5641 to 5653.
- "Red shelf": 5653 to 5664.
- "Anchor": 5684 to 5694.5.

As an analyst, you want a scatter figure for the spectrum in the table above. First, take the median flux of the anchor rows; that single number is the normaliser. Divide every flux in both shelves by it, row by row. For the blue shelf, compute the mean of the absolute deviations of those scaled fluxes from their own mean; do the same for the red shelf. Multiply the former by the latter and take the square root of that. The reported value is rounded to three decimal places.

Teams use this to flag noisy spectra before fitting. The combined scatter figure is 0.067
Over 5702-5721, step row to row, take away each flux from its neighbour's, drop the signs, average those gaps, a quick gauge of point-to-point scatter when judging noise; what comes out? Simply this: 21.4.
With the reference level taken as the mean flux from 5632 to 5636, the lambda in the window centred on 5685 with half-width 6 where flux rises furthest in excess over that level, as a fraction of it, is 5684.66 angstrom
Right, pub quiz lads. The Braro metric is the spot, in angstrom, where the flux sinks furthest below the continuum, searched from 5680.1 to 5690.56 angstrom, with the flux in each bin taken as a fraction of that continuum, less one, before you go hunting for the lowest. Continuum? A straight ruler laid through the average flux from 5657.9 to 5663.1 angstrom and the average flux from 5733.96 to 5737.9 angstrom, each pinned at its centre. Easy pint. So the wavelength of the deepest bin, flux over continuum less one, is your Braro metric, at 5685.97 angstrom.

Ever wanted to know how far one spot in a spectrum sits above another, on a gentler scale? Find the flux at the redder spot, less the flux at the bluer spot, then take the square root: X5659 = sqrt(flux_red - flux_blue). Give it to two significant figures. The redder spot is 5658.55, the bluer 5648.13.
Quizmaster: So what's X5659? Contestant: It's 3.0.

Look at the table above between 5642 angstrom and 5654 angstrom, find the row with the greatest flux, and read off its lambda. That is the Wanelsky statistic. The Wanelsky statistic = 5644.23 angstrom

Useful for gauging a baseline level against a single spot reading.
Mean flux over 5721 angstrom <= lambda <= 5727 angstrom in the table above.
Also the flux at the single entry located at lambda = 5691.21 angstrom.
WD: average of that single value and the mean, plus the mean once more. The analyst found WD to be 479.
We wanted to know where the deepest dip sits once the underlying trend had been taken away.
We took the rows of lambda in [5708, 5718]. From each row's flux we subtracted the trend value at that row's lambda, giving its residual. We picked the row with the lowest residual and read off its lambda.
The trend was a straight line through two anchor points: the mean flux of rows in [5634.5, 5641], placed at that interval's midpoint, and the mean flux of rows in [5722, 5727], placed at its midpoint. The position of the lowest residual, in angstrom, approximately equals 5712.22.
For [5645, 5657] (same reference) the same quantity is 5655.94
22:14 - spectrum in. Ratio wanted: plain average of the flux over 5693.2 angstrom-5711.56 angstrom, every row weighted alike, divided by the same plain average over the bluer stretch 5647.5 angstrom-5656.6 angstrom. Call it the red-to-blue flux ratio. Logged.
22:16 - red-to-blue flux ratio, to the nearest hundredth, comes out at 1.03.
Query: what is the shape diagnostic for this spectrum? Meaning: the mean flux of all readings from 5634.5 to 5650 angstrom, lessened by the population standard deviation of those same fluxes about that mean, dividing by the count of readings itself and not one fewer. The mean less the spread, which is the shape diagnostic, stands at 195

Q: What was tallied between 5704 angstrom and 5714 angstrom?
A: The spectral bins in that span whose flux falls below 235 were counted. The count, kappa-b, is 6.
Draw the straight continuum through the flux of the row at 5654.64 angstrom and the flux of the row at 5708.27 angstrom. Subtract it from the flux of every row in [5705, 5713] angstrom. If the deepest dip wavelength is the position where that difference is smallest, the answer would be 5706.96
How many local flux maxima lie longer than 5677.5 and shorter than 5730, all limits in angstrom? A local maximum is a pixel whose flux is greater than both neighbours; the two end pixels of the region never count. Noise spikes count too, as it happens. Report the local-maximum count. 13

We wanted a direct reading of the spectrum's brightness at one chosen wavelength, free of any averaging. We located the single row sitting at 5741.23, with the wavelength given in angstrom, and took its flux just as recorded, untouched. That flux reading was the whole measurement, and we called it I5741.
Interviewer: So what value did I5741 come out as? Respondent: 239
